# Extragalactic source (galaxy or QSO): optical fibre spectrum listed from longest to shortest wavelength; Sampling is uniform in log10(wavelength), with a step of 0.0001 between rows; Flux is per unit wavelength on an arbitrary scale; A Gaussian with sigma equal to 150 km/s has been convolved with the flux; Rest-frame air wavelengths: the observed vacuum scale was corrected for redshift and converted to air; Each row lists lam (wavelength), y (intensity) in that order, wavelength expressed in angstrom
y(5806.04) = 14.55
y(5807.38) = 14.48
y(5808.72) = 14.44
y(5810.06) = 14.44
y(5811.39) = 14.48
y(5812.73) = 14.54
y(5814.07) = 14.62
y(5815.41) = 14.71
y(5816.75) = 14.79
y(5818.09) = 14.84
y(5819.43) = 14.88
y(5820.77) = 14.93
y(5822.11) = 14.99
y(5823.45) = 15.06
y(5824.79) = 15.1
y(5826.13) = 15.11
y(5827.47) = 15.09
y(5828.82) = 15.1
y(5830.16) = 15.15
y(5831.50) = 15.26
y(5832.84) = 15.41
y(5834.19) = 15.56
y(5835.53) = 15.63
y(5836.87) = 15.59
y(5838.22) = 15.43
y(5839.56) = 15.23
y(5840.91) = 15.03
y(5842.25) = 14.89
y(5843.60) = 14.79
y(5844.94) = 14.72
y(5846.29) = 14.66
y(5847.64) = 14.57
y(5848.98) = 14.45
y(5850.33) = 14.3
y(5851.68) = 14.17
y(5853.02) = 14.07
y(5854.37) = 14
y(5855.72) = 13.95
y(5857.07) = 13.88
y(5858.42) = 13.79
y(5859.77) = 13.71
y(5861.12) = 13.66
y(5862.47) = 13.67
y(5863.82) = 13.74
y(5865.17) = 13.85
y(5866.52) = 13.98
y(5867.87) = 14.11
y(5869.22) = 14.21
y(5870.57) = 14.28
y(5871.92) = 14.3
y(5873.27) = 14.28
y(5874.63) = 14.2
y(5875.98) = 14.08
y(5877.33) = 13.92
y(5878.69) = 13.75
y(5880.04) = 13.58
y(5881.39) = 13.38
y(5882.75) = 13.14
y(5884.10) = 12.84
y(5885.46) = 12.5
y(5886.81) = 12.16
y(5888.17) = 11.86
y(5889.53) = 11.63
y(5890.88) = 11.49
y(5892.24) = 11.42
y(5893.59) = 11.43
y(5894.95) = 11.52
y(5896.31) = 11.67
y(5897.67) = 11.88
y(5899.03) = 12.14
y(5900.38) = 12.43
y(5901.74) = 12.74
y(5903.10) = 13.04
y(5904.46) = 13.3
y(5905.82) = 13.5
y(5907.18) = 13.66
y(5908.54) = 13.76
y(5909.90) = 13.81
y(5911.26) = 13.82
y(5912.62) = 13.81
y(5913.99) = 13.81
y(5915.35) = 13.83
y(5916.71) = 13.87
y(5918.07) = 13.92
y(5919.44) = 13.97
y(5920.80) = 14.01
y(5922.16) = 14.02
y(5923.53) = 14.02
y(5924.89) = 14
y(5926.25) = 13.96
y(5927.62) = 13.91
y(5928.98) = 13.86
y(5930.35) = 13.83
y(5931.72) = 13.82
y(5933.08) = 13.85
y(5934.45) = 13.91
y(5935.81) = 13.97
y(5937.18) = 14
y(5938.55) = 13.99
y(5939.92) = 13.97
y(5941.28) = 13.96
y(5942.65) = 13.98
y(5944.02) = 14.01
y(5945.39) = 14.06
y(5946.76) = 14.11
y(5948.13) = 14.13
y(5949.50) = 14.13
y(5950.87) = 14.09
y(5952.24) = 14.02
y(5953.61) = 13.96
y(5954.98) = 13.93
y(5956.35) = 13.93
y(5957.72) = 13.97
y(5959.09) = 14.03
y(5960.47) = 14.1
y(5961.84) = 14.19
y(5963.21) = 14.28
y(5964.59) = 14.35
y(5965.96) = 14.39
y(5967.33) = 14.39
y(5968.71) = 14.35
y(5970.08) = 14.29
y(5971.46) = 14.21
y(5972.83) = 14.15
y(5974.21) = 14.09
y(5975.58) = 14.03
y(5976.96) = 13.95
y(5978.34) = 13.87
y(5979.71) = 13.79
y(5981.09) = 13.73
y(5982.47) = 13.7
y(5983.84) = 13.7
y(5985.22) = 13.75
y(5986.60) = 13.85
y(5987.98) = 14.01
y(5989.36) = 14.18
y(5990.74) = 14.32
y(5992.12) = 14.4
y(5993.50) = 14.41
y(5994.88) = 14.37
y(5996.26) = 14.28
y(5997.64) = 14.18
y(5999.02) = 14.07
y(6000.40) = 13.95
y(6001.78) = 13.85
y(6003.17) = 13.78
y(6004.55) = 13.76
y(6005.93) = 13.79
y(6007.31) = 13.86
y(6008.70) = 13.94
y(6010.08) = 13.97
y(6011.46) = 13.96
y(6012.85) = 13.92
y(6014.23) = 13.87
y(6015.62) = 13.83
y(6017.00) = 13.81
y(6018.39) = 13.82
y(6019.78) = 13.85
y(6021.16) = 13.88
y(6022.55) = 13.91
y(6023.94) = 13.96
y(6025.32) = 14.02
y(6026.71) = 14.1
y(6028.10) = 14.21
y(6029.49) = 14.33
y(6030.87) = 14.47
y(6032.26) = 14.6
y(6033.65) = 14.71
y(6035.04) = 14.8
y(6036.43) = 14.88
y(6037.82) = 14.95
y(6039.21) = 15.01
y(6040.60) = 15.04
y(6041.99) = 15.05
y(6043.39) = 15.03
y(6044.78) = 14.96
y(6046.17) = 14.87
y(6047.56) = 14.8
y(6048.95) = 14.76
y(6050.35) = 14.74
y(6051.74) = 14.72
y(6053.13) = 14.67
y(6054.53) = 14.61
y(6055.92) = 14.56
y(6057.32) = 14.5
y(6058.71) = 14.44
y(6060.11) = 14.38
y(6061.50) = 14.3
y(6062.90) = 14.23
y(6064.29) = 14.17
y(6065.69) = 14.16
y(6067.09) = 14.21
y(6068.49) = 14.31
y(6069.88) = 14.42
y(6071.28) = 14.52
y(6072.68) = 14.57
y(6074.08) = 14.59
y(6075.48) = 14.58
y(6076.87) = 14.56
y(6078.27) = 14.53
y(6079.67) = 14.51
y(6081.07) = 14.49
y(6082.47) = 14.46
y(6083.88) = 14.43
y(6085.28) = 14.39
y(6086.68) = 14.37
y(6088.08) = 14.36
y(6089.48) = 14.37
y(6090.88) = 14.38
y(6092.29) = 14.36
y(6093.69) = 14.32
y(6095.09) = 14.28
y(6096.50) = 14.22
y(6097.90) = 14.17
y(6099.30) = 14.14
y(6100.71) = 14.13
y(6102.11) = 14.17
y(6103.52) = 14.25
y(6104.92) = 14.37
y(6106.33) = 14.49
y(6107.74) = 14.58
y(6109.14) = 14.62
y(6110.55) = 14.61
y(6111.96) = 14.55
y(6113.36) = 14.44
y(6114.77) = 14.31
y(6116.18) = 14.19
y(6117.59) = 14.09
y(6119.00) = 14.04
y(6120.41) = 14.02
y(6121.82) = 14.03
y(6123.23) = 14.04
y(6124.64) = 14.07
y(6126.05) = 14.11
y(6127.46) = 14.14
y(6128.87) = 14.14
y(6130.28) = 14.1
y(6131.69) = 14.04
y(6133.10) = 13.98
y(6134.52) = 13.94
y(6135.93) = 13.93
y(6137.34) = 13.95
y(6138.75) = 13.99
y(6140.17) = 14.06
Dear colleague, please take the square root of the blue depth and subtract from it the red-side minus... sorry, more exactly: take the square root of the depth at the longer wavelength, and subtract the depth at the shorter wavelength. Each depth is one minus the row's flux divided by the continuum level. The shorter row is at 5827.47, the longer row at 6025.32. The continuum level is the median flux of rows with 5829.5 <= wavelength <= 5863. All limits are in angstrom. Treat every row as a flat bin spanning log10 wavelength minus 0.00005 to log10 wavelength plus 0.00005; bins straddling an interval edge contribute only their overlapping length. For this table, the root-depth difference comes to 0.24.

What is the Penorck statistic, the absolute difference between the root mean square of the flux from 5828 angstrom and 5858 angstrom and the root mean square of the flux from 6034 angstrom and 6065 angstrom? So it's 0.12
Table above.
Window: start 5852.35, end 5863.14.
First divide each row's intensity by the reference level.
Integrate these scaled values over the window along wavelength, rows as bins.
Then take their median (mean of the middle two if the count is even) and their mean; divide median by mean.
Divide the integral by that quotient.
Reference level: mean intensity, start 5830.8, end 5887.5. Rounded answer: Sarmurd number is 10.5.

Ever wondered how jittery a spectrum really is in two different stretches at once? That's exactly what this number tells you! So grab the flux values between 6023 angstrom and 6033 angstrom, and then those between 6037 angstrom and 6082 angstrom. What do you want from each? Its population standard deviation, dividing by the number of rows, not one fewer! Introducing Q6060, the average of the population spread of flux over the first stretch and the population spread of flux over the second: 0.24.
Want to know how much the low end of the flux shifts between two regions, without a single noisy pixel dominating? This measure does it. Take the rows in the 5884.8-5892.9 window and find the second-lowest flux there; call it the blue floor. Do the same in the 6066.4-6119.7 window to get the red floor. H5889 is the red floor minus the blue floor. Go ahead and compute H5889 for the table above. 2.6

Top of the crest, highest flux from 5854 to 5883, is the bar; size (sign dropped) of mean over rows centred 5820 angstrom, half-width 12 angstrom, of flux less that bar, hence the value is 0.56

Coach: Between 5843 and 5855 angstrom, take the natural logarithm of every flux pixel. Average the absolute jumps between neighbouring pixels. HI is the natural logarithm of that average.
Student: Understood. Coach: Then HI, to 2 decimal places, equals -4.98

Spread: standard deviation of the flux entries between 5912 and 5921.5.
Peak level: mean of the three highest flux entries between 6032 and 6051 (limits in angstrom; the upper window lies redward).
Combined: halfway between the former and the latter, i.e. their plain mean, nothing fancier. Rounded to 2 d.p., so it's 7.56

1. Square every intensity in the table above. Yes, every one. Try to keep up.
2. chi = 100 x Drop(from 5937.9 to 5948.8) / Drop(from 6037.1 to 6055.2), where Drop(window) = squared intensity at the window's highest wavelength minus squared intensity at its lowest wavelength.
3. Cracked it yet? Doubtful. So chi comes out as -39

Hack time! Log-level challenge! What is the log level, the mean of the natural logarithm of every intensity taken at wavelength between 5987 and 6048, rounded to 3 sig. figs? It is 2.66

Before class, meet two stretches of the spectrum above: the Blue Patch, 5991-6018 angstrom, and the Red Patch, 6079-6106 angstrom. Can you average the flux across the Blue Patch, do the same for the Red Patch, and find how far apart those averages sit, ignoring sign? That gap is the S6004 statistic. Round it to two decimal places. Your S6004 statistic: 0.32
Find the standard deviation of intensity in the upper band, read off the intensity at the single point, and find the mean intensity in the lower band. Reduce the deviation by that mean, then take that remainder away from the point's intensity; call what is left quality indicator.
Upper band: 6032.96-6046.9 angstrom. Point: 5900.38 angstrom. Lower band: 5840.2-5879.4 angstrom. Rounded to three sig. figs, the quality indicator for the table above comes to 26.5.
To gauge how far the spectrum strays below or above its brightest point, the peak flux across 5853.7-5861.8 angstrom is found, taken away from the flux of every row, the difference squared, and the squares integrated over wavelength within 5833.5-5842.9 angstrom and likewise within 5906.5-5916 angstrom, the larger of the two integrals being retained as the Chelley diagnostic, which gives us 18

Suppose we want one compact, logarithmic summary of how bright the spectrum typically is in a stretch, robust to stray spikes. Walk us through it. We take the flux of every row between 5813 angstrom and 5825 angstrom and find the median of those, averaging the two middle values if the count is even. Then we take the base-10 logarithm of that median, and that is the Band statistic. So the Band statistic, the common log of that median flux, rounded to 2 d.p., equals 1.17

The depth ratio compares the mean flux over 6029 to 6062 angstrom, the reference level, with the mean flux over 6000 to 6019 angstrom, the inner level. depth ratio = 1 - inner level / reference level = 0.06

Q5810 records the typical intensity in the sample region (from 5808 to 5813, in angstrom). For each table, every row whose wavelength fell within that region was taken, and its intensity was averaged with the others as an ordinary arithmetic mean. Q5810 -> 14.5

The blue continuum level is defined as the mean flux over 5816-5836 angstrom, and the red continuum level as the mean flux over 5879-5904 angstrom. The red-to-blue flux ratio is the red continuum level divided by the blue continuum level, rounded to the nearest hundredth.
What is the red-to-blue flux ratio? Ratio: 0.81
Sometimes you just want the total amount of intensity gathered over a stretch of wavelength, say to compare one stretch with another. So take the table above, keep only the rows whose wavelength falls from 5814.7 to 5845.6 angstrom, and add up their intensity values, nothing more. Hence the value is 347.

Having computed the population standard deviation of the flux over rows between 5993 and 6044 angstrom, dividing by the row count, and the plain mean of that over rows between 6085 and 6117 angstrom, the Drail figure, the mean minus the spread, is 13.9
